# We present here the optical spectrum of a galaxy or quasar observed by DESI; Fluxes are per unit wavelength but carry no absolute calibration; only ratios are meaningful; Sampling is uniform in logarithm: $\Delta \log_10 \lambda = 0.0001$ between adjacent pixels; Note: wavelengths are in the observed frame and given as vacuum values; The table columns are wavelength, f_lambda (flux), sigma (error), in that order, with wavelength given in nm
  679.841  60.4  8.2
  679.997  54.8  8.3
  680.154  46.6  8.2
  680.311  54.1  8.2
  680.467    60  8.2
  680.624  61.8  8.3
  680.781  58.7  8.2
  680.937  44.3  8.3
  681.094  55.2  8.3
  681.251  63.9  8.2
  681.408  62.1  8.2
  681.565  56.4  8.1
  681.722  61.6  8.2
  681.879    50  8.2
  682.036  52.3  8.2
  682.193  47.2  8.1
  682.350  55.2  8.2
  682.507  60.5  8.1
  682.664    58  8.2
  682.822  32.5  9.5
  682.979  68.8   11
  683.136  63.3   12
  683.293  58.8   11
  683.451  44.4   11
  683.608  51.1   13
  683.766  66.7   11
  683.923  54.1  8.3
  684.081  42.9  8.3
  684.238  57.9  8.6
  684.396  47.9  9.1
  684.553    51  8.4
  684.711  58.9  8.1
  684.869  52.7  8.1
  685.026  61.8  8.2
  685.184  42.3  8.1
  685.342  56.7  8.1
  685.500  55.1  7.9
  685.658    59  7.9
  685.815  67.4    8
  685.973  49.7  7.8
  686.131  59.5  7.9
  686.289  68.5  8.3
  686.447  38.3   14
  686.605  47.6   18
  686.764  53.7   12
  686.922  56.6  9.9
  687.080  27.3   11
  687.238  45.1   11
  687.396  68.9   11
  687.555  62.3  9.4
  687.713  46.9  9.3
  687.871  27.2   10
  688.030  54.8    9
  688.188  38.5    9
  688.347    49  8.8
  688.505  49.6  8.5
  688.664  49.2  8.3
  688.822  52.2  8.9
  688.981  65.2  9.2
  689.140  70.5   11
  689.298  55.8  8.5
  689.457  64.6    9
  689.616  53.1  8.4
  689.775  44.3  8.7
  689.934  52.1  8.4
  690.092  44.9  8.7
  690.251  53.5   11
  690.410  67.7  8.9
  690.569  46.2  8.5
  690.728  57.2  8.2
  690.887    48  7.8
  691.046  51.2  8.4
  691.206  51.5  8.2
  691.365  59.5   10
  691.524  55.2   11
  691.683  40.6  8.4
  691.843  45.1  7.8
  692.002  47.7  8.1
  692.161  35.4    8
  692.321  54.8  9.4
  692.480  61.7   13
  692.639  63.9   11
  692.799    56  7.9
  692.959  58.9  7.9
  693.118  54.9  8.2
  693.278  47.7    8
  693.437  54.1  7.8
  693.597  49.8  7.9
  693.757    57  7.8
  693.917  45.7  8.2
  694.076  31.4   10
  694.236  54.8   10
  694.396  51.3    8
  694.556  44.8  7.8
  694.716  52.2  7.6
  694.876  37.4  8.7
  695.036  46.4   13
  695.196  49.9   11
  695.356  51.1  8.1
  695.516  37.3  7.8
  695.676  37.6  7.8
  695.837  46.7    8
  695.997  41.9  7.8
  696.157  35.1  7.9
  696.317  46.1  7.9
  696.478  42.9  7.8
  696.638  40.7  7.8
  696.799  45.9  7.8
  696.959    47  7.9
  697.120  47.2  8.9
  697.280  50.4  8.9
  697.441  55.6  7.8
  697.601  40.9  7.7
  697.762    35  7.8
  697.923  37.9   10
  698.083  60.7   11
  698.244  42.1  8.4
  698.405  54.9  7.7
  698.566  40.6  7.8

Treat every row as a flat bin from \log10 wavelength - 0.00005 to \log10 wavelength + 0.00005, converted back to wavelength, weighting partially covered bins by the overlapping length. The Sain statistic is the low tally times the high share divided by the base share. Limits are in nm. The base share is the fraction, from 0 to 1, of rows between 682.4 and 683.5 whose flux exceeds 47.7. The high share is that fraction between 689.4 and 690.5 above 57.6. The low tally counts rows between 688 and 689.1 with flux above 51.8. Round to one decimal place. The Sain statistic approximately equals 1.2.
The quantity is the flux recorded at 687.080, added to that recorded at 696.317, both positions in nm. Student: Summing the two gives 73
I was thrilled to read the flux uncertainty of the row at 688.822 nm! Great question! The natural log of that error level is 2.19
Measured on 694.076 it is 2.30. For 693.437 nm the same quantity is 2.05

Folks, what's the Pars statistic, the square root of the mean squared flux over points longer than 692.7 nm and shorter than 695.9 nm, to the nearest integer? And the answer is 49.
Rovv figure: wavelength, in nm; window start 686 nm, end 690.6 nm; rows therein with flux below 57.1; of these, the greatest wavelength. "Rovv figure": 690.569 nm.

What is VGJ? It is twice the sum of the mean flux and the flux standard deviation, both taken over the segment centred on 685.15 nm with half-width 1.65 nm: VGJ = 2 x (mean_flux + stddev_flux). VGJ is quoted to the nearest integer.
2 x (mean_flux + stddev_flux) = 125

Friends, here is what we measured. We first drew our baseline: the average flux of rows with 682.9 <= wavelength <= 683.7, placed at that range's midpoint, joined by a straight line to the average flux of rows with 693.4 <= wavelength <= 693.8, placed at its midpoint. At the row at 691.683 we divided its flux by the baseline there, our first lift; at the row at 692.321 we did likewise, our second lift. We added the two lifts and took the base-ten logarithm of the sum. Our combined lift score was 0.25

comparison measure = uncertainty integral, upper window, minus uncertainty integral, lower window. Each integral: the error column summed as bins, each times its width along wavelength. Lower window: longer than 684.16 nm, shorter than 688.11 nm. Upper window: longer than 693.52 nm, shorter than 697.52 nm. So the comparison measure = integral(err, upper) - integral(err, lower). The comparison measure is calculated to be -3.8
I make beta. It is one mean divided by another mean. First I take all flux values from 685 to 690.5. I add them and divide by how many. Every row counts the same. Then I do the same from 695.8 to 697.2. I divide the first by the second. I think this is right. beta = 1.21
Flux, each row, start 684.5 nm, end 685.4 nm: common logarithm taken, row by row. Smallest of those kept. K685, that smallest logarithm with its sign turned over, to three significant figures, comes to -1.63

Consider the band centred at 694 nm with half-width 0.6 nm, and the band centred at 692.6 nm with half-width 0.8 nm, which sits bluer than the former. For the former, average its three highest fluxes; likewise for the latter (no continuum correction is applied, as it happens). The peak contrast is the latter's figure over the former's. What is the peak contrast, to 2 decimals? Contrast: 1.11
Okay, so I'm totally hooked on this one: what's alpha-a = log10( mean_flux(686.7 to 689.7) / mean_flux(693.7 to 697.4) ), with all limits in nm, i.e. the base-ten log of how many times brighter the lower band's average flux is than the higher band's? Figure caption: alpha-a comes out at 0.061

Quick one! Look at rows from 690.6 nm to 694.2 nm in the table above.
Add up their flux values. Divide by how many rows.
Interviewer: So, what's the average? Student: 51.2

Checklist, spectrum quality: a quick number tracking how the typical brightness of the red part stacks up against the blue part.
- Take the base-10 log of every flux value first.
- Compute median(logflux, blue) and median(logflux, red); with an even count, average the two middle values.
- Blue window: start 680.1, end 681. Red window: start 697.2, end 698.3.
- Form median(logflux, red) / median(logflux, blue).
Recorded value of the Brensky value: 0.928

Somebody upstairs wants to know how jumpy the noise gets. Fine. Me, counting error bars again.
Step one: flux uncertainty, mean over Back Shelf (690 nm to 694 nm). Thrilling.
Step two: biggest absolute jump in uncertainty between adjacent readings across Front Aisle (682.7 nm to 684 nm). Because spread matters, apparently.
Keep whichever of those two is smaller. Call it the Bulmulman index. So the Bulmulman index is 2.7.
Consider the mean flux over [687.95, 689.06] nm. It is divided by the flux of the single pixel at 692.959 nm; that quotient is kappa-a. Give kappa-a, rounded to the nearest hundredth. 0.87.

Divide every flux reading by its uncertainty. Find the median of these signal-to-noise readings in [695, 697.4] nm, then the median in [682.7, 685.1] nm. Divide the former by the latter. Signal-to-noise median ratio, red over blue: 0.89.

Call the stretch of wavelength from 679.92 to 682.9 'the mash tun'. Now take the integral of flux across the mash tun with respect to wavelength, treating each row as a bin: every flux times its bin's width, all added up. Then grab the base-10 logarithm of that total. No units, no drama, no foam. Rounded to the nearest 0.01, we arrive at 2.21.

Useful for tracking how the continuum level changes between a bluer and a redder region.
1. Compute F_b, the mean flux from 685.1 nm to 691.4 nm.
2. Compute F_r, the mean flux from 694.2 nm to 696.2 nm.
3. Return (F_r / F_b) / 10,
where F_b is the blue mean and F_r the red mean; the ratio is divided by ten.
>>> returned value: 0.0855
